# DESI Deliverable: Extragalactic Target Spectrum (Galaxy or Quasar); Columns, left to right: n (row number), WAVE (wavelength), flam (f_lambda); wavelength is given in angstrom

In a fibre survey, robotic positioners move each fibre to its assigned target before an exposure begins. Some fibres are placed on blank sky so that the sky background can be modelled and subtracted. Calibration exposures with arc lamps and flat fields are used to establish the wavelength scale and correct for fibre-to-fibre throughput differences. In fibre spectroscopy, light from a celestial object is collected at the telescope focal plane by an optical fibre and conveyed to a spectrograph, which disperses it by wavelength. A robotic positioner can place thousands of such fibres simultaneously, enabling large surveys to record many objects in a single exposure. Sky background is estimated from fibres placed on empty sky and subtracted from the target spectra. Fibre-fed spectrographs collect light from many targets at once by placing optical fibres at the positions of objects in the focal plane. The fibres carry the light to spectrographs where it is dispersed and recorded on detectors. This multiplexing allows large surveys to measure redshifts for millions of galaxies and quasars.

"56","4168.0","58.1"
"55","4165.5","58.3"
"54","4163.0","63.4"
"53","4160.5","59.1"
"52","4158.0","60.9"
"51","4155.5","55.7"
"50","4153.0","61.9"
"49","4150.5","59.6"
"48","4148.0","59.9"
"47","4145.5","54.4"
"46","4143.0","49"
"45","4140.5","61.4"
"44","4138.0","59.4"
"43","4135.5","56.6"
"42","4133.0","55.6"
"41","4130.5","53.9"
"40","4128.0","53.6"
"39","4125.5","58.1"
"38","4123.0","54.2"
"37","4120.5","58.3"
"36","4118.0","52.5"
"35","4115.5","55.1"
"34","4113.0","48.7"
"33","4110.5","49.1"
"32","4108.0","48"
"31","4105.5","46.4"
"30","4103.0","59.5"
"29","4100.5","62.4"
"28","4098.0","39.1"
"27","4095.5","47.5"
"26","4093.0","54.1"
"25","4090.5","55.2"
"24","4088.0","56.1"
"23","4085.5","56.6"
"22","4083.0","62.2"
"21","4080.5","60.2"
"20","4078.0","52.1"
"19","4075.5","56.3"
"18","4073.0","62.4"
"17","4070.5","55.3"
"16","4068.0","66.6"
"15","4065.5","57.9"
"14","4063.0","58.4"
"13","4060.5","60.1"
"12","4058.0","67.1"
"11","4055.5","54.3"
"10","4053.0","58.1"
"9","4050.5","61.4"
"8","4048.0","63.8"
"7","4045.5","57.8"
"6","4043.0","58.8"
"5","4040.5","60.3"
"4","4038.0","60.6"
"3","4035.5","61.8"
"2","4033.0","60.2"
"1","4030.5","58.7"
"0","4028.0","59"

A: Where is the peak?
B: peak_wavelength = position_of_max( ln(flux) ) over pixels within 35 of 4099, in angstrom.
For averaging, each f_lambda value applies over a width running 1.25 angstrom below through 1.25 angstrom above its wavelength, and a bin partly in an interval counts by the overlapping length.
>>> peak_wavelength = 4068.0 angstrom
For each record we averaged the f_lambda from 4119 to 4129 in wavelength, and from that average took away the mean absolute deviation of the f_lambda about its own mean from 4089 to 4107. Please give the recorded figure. 49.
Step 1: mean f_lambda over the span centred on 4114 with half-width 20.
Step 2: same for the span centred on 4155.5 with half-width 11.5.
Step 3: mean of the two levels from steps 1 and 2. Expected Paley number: 55.9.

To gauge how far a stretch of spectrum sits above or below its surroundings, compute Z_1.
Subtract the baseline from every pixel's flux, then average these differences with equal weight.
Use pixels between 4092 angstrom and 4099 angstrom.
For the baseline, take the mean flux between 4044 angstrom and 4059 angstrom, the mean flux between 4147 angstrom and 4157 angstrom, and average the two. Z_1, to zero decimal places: -13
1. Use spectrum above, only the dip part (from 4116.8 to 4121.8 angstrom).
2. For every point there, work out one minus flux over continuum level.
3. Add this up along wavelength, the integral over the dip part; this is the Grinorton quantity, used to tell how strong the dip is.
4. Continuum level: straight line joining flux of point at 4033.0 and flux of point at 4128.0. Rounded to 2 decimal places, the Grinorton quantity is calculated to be -0.11 angstrom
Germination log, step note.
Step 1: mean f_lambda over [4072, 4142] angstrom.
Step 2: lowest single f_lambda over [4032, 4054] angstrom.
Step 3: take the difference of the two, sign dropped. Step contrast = 3.0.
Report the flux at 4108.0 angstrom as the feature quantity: 48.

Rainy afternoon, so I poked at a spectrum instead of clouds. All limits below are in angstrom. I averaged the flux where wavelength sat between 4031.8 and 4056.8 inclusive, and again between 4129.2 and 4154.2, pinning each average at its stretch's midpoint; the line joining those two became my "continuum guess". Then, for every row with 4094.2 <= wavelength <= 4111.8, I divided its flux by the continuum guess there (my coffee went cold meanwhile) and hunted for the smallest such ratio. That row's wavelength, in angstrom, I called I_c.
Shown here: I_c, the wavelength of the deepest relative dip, 4098.0 angstrom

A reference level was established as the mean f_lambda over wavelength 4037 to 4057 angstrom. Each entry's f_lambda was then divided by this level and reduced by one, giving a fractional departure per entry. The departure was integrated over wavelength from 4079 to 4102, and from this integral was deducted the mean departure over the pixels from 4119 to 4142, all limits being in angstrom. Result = -1.7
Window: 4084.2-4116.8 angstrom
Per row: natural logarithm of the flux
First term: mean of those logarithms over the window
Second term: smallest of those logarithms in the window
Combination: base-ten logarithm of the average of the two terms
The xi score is 0.581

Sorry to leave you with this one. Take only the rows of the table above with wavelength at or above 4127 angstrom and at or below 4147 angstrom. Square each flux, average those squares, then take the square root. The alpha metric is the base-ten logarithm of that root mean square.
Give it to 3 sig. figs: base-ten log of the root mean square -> 1.75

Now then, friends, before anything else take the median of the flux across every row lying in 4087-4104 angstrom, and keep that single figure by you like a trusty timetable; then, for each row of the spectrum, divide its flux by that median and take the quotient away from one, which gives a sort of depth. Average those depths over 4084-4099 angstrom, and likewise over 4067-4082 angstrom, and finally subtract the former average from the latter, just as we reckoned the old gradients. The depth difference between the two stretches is -0.13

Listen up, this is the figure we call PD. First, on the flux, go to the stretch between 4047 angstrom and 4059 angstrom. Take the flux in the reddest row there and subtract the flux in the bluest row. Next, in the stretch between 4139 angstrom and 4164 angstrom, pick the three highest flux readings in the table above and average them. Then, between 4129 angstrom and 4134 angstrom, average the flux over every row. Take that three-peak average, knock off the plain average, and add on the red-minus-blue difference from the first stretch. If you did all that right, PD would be 11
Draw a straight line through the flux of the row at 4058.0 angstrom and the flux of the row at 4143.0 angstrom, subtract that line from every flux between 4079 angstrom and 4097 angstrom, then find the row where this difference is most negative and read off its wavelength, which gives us 4095.5 angstrom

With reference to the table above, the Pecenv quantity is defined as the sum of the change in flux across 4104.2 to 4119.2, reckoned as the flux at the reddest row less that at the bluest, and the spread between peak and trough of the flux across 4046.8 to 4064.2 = 19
